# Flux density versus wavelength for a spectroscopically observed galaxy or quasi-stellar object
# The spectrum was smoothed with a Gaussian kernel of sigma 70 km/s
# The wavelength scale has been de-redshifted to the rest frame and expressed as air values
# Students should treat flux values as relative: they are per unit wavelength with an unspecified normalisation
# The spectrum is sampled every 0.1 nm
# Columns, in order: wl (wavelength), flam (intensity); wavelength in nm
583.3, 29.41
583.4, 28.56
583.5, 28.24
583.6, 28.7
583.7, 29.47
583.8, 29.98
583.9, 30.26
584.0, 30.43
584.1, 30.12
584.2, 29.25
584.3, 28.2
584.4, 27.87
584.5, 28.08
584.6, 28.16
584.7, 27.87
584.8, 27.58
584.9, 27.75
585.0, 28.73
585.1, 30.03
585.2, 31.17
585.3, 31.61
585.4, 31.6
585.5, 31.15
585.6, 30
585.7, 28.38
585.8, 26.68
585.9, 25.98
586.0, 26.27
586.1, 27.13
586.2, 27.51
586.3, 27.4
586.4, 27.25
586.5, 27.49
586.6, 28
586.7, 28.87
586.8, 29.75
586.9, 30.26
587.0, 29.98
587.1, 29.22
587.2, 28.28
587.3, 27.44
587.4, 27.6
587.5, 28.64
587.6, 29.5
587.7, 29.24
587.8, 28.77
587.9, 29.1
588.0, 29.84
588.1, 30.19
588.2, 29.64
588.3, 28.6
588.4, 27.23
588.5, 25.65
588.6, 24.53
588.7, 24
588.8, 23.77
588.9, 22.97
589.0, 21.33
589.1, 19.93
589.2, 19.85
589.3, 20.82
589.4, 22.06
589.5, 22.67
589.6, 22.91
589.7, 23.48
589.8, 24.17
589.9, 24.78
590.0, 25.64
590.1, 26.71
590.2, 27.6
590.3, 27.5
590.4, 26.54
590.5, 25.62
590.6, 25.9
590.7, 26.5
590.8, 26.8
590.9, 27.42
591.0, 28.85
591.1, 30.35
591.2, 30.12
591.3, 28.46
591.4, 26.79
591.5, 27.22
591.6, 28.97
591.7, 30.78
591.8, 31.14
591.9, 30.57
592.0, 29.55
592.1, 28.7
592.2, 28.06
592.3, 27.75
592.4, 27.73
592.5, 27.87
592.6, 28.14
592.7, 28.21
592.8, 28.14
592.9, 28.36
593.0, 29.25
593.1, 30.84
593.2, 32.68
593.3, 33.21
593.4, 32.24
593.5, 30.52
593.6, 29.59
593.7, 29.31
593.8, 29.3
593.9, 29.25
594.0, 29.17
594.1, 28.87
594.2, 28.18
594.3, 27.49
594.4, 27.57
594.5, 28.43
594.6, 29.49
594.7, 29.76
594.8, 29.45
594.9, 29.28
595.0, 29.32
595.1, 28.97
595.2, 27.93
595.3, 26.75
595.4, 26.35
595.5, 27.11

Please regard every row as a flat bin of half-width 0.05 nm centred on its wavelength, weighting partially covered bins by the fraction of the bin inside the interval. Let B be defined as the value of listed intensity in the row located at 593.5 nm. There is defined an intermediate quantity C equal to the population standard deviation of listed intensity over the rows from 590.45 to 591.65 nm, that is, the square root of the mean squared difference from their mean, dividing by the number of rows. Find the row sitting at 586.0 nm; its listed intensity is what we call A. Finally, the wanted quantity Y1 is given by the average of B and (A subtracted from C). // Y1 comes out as 2.9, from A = 26.27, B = 30.52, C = 1.51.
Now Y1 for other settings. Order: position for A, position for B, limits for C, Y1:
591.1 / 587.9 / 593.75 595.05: -0.3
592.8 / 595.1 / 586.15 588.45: 0.9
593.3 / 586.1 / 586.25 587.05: -2.5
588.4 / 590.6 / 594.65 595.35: -0.2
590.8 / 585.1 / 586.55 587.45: 2.1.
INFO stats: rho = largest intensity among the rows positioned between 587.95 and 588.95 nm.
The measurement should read 30.19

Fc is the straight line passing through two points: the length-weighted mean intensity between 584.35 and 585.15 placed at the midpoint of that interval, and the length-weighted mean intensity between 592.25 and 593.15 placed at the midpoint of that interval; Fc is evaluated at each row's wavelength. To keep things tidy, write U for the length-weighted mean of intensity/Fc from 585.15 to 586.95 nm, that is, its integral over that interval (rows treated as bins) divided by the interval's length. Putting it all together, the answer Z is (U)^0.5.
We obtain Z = 1.01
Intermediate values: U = 1.01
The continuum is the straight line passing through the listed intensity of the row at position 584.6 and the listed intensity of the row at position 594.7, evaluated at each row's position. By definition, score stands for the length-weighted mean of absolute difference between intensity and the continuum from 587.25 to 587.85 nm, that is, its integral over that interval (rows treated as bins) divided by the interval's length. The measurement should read 0.6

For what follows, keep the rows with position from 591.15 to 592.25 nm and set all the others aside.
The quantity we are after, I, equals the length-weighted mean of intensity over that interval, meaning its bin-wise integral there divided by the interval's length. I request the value 29.1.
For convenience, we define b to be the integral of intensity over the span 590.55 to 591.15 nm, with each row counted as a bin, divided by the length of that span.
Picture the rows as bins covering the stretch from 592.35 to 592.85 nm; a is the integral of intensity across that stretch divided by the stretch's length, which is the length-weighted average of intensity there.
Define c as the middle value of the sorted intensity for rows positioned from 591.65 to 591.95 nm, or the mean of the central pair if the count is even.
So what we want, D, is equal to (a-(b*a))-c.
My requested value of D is -777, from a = 28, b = 27.6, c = 30.8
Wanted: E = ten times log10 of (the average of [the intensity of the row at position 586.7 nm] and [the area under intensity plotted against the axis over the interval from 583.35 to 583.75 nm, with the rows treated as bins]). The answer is 13.0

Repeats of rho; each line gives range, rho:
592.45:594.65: 33.21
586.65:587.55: 30.26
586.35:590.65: 30.26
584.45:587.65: 31.61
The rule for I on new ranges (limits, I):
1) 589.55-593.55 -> 28.2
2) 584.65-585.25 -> 28.9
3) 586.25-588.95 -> 27.9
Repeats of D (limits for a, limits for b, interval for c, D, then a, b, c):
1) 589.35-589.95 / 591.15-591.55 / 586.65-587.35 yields -663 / 23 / 28.1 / 29.2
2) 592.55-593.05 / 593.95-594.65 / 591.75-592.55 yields -809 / 28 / 28.5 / 28.4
